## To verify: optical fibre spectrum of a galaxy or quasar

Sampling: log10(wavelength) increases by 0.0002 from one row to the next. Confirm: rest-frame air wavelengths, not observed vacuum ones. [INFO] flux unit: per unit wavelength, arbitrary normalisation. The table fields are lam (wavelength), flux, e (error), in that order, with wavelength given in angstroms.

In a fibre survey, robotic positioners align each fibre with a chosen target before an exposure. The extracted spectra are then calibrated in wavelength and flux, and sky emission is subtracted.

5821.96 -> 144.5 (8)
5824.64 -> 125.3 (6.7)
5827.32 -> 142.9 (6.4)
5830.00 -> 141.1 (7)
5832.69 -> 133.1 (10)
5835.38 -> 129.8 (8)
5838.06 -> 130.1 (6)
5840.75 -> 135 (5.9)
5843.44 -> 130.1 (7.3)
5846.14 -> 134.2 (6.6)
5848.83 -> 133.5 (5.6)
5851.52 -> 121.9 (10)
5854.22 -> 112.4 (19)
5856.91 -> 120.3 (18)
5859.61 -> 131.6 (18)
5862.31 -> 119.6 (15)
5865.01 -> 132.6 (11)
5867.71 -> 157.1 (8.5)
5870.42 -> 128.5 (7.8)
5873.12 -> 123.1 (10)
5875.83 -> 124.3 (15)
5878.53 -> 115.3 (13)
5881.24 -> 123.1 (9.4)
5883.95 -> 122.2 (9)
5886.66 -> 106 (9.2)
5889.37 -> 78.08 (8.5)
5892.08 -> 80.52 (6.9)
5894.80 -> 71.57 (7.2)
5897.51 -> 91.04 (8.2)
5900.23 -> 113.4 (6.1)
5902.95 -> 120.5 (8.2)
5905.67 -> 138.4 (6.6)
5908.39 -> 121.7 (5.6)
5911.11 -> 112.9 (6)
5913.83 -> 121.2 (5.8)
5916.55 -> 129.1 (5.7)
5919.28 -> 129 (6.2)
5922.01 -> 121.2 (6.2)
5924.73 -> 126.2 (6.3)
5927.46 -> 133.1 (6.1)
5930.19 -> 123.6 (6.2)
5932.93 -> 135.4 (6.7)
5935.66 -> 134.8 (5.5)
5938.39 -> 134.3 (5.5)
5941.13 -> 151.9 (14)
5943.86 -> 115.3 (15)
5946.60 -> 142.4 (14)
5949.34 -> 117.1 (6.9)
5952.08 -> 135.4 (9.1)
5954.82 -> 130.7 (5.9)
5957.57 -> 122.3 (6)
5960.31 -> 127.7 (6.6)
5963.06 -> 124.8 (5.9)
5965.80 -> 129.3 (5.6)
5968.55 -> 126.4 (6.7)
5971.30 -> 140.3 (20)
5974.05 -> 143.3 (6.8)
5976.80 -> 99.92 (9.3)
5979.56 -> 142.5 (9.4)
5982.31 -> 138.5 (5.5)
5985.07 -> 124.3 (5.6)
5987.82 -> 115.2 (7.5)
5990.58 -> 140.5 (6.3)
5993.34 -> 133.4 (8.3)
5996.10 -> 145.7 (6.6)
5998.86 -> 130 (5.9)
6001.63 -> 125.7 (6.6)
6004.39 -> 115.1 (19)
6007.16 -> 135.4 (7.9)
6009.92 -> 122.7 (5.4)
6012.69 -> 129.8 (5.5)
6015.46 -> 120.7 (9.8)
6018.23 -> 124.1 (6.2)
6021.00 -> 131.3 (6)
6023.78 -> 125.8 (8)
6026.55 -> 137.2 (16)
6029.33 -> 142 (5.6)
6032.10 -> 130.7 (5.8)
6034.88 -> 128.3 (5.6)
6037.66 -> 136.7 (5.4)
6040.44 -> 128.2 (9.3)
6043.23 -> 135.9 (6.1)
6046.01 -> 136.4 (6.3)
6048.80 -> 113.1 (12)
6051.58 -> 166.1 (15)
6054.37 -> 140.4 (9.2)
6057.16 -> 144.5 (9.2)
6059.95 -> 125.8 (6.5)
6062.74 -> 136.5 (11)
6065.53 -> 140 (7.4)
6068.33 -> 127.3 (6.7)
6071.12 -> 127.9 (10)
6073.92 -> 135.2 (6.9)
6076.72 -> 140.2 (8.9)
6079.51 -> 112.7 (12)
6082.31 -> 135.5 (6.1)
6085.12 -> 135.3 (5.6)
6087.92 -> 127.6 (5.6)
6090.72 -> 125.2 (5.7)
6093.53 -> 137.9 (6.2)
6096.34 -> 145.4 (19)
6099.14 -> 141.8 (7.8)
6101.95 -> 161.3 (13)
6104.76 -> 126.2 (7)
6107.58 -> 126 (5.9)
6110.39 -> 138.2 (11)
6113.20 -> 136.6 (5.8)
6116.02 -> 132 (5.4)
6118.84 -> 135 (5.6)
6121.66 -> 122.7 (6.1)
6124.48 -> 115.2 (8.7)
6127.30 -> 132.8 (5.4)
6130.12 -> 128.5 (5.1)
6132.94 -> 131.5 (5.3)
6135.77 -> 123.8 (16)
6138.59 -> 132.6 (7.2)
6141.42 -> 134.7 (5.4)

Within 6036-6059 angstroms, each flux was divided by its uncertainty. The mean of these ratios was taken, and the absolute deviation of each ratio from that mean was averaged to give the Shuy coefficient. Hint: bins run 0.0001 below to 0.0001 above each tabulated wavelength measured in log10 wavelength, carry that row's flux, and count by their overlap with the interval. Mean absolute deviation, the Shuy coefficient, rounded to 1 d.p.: 4.7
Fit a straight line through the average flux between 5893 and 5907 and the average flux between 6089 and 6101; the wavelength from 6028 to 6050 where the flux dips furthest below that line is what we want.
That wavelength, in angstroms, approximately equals 6048.80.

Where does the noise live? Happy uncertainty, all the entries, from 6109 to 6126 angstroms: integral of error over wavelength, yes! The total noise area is 120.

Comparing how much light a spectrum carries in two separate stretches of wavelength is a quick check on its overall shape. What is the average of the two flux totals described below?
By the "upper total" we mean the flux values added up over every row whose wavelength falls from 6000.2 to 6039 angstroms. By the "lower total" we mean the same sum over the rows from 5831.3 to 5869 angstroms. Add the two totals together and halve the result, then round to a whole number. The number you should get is 1813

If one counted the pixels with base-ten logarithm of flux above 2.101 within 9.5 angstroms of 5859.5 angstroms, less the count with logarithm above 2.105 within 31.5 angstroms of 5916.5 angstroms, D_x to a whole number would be -6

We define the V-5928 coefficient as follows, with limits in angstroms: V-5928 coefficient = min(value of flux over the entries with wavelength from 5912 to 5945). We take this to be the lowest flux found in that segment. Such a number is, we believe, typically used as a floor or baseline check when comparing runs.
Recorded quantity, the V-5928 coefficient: 115.3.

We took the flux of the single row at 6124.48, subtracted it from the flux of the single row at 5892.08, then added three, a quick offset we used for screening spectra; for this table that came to -31.7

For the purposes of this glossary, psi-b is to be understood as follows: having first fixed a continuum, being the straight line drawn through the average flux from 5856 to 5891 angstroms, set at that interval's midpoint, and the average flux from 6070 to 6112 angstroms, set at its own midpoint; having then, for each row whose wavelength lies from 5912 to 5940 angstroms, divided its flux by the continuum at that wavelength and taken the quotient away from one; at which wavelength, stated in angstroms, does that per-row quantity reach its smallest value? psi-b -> 5932.93 angstroms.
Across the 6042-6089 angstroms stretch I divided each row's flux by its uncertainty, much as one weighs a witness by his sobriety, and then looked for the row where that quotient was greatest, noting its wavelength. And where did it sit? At 6085.12 angstroms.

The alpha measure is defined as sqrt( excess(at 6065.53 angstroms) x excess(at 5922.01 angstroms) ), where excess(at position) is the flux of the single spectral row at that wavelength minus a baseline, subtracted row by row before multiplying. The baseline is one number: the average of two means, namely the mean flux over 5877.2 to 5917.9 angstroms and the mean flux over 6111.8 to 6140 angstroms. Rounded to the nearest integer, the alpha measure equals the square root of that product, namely 6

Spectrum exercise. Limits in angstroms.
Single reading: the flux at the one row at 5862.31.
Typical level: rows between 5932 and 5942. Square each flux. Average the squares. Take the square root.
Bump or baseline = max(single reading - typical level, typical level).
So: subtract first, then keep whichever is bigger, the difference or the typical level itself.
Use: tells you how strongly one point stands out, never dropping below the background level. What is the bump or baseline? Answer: 139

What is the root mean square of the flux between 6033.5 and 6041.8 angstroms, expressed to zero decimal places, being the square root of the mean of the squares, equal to 131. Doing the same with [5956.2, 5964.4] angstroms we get 125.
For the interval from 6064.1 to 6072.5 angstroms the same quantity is 132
